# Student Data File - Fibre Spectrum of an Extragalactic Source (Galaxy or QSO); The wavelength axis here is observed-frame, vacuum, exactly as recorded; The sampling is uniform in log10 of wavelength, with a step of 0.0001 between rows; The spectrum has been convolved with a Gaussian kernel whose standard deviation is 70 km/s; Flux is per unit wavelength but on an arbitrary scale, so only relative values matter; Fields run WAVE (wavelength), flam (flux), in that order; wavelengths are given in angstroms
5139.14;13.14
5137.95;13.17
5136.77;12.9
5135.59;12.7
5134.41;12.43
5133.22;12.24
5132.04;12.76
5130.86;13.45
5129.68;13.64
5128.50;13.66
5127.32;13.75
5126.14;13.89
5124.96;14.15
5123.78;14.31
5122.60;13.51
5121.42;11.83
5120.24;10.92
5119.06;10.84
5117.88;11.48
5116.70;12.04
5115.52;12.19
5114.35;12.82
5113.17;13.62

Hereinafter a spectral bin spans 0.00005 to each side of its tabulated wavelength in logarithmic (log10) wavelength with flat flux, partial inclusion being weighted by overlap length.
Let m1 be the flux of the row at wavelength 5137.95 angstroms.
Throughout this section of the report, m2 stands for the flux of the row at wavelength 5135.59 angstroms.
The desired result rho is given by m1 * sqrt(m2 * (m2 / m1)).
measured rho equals 46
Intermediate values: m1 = 13.17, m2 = 12.7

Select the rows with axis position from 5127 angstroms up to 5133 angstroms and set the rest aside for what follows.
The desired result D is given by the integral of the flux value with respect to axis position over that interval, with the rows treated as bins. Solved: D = 80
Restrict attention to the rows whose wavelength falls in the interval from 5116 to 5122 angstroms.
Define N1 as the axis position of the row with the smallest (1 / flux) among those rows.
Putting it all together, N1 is 5116.70 angstroms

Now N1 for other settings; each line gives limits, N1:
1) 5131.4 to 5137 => 5136.77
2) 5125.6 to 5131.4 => 5126.14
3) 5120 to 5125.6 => 5123.78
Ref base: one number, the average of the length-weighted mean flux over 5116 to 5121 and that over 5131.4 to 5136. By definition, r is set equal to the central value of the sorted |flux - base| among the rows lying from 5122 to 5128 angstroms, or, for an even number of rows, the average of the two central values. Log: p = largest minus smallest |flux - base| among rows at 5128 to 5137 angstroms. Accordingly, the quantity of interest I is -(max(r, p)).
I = -2.0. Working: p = 1.4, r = 2.0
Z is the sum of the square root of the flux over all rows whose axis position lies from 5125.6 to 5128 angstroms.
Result 7.4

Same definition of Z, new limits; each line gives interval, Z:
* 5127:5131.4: 14.8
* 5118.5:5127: 25.0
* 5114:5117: 10.5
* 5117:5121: 10.0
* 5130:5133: 7.2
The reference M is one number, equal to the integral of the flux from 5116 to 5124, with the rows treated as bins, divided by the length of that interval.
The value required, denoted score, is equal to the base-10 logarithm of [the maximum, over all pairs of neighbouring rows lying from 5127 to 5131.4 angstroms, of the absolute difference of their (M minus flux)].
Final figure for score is -0.7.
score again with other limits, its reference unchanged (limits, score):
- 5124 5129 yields -0.6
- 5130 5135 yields -0.2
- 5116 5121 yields -0.2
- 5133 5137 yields -0.6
